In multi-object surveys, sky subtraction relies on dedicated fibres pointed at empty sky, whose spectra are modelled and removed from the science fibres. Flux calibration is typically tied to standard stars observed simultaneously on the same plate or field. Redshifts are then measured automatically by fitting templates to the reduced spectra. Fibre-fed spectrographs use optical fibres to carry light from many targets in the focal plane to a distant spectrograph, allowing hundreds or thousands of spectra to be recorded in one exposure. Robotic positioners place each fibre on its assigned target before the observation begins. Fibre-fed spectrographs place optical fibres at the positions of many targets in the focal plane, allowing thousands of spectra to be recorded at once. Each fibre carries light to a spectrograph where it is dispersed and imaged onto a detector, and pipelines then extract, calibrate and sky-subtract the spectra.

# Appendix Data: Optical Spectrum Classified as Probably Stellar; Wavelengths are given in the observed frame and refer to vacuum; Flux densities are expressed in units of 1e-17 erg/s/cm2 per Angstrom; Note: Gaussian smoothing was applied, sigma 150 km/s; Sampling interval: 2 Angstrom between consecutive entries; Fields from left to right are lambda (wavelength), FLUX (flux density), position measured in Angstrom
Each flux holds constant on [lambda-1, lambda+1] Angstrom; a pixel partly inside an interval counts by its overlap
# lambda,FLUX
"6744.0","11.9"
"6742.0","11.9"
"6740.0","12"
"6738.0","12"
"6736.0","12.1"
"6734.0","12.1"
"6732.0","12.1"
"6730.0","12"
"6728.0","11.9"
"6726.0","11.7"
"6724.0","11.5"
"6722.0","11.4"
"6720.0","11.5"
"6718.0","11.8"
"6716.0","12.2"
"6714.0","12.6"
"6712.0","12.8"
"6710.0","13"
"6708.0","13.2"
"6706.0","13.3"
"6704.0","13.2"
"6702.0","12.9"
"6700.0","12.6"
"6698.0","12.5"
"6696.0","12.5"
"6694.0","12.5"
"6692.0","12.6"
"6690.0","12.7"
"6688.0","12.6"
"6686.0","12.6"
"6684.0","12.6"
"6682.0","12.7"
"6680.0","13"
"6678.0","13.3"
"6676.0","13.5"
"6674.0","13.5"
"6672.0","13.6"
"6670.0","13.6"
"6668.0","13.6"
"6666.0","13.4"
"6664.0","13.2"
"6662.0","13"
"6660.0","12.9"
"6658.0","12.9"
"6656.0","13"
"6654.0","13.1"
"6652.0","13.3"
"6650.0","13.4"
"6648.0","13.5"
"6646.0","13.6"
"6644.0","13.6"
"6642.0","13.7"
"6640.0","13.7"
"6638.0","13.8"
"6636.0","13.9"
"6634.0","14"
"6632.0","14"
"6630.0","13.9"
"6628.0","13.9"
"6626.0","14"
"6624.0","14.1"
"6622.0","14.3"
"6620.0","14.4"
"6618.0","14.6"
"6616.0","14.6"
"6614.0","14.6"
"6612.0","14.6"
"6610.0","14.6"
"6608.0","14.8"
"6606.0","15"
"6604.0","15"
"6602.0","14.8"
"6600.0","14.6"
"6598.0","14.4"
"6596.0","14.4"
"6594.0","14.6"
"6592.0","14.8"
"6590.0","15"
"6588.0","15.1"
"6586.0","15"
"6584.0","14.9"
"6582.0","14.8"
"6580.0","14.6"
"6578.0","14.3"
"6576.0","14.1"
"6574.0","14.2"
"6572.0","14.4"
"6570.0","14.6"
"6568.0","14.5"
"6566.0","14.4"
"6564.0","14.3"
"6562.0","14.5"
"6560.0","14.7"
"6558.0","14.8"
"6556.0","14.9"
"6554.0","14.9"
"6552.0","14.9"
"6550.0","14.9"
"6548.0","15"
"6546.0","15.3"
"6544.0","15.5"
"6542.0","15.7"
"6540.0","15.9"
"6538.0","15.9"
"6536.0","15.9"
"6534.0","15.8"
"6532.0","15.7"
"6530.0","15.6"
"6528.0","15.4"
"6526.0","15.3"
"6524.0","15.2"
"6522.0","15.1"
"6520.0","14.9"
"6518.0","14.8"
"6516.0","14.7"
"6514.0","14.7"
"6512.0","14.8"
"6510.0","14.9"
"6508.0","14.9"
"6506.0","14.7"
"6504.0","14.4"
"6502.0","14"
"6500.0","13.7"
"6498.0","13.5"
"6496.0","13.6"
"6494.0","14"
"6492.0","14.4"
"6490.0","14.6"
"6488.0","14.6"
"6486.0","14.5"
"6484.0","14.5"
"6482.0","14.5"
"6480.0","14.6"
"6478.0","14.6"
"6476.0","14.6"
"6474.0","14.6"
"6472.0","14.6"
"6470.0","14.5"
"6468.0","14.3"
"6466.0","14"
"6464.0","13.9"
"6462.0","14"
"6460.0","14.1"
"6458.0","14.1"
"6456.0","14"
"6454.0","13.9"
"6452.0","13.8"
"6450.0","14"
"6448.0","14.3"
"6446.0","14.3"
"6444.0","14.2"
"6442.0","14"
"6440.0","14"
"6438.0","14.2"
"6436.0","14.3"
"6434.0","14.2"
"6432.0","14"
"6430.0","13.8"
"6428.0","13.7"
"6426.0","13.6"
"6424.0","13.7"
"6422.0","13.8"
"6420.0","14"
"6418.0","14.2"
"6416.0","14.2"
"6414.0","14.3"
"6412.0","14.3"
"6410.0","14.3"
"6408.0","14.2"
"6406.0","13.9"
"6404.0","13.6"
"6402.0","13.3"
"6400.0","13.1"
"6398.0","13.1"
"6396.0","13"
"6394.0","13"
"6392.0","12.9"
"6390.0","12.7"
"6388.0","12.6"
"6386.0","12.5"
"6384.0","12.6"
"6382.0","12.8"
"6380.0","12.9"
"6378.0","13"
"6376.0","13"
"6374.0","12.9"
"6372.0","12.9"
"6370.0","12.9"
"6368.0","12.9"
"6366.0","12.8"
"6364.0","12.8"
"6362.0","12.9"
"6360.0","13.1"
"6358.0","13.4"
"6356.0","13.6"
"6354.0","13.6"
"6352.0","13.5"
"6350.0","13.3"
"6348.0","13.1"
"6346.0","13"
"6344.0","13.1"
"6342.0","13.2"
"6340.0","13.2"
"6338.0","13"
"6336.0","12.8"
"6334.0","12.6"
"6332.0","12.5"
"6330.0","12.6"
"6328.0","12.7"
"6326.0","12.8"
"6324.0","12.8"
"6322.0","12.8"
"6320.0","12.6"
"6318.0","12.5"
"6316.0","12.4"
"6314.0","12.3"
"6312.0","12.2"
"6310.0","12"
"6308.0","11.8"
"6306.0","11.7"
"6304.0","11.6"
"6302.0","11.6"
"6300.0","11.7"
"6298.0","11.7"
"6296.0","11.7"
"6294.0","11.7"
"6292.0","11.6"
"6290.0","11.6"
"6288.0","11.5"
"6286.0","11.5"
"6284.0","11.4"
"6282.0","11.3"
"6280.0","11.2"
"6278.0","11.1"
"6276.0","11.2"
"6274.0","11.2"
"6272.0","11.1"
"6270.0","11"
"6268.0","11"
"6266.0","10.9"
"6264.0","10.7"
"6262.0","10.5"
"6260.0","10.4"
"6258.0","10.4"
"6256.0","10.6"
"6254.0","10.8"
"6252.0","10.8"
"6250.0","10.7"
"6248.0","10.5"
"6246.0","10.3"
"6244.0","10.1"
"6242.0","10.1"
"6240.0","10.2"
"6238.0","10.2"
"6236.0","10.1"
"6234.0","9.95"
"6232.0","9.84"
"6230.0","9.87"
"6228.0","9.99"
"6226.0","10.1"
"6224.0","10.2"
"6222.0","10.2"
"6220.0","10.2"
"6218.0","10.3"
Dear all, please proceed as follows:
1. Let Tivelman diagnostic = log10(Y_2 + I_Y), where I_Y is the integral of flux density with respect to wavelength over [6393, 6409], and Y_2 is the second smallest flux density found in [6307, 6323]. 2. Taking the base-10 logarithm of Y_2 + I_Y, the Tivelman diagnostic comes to 2.35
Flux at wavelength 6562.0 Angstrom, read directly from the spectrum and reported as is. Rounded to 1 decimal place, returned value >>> 14.5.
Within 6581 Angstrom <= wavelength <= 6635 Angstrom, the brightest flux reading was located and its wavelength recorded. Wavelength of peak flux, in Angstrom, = 6588.0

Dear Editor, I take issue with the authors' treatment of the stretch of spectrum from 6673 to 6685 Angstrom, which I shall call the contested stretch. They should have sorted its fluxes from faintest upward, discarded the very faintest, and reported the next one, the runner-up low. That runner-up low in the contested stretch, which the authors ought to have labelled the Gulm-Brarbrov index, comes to 12.7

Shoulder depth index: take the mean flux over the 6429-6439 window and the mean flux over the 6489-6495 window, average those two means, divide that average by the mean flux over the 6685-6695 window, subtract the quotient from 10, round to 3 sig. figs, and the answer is 8.87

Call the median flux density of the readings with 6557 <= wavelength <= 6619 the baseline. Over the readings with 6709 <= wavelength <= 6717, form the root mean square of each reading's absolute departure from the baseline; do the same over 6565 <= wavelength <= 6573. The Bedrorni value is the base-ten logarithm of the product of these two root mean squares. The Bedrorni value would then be -0.53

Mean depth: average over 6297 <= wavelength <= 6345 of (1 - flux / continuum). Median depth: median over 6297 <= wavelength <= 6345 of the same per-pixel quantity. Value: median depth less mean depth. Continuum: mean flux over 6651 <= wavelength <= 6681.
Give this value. -0.009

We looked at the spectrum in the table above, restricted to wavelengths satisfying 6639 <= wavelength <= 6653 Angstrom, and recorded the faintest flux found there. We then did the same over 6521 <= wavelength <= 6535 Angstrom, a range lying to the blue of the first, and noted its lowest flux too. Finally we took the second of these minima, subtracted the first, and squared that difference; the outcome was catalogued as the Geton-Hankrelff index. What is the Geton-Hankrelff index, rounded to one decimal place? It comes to 3.2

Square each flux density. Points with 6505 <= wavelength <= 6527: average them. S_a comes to 222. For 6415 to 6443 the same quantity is 195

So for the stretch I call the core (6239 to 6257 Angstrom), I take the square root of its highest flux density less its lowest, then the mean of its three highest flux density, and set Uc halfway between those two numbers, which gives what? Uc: 5.8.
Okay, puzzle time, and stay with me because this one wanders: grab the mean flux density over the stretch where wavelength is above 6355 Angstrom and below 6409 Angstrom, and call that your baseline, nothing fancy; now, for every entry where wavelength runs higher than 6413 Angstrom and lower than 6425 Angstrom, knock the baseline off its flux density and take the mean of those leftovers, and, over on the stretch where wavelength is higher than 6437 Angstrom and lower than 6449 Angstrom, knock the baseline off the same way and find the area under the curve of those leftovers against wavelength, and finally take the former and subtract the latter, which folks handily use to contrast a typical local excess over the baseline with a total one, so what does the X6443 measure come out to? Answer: -12.4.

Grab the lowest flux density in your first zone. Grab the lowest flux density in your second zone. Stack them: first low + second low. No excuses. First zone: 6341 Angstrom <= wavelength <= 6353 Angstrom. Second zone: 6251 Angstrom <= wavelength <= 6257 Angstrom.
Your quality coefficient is 23.6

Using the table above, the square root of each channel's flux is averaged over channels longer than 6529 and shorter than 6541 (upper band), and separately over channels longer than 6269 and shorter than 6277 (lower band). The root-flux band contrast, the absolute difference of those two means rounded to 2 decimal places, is 0.64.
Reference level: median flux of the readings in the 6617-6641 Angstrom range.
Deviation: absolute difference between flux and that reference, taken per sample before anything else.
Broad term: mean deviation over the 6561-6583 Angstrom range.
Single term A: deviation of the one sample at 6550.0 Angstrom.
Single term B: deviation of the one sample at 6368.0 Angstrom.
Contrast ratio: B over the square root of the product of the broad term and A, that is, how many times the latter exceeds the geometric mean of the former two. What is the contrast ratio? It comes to 1.8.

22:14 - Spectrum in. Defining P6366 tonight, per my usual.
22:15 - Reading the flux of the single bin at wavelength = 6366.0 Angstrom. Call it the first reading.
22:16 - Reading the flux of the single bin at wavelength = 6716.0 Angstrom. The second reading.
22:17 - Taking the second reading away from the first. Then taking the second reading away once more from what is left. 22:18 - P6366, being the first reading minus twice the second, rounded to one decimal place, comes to -11.6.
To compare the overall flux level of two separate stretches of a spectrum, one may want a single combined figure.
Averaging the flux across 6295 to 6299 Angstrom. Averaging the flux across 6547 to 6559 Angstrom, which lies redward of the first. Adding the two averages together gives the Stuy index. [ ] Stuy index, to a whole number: 27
